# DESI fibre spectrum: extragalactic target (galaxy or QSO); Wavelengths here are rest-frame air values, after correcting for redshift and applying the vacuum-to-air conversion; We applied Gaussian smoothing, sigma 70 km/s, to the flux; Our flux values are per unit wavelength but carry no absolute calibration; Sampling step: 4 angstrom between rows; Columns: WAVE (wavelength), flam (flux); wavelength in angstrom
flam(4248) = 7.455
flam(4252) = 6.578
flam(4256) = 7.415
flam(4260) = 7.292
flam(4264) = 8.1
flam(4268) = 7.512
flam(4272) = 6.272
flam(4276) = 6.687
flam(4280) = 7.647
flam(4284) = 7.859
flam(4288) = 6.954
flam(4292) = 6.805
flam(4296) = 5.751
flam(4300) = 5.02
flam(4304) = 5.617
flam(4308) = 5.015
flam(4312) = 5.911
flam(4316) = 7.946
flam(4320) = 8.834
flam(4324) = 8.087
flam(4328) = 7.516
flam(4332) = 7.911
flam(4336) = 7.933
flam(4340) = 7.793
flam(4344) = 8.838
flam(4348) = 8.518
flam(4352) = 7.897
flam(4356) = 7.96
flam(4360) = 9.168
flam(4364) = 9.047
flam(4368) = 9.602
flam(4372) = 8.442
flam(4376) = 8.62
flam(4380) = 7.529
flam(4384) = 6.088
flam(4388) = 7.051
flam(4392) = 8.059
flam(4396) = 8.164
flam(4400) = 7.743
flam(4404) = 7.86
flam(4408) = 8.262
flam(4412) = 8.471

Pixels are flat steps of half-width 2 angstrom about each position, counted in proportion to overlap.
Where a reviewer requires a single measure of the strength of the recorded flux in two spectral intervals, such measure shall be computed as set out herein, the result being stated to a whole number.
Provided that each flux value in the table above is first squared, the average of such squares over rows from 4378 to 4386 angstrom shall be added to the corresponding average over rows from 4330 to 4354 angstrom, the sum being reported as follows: 113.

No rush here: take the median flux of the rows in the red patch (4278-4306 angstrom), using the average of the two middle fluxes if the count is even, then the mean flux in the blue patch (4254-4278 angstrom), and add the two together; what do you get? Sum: 14.0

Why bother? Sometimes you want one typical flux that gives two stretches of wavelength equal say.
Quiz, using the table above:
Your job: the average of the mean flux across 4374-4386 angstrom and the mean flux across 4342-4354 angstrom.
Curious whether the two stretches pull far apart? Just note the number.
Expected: 7.9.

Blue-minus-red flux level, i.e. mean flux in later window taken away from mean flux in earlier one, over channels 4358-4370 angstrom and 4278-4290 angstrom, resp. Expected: -1.8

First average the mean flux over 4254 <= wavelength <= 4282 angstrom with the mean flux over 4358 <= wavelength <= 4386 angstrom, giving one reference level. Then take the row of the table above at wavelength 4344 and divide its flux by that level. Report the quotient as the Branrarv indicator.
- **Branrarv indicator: 1.13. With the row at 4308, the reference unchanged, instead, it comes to 0.64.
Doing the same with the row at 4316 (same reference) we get 1.02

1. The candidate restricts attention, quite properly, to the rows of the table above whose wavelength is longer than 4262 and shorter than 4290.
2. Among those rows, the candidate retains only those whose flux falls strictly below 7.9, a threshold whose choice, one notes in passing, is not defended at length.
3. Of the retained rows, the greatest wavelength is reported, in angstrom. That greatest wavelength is 4288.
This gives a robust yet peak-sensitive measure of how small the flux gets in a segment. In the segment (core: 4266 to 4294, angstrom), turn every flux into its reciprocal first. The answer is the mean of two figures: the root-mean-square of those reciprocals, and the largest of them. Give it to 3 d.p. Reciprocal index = 0.151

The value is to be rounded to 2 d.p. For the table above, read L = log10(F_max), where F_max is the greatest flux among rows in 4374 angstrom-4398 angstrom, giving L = 0.94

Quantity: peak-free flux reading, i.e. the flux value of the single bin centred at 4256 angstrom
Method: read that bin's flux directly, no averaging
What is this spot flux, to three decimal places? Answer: 7.415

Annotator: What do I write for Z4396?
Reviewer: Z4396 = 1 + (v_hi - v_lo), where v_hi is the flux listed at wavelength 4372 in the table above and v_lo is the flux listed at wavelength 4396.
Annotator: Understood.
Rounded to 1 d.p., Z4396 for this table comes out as 1.3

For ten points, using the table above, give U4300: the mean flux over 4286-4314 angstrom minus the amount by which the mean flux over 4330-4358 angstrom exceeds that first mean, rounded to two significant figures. 3.6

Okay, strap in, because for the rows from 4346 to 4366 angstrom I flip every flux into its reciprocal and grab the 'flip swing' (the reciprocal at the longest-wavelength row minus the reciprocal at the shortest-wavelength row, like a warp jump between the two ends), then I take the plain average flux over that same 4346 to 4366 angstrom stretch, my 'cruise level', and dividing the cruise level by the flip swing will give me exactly -1241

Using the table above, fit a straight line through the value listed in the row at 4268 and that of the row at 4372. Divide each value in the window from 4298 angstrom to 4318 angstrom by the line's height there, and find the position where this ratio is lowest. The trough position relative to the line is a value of 4308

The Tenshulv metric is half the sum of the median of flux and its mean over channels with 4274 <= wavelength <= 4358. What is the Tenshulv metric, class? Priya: 7.5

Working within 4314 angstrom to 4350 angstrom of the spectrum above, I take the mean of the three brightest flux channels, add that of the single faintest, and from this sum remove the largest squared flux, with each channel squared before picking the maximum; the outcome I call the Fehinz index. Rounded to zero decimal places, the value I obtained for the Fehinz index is -62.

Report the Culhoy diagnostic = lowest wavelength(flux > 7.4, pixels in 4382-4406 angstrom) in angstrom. 4392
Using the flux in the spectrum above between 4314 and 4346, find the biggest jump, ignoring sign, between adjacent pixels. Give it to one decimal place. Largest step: 1.0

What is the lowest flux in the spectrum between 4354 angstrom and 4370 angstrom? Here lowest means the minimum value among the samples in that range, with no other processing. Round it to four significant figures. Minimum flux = 7.960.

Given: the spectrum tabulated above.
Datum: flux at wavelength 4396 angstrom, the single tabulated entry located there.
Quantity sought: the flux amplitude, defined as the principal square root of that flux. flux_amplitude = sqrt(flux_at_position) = 2.86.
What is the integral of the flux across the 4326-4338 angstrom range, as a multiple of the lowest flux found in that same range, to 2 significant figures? 12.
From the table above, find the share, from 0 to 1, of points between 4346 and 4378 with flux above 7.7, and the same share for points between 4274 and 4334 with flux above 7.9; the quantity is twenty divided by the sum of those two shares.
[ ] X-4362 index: 16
